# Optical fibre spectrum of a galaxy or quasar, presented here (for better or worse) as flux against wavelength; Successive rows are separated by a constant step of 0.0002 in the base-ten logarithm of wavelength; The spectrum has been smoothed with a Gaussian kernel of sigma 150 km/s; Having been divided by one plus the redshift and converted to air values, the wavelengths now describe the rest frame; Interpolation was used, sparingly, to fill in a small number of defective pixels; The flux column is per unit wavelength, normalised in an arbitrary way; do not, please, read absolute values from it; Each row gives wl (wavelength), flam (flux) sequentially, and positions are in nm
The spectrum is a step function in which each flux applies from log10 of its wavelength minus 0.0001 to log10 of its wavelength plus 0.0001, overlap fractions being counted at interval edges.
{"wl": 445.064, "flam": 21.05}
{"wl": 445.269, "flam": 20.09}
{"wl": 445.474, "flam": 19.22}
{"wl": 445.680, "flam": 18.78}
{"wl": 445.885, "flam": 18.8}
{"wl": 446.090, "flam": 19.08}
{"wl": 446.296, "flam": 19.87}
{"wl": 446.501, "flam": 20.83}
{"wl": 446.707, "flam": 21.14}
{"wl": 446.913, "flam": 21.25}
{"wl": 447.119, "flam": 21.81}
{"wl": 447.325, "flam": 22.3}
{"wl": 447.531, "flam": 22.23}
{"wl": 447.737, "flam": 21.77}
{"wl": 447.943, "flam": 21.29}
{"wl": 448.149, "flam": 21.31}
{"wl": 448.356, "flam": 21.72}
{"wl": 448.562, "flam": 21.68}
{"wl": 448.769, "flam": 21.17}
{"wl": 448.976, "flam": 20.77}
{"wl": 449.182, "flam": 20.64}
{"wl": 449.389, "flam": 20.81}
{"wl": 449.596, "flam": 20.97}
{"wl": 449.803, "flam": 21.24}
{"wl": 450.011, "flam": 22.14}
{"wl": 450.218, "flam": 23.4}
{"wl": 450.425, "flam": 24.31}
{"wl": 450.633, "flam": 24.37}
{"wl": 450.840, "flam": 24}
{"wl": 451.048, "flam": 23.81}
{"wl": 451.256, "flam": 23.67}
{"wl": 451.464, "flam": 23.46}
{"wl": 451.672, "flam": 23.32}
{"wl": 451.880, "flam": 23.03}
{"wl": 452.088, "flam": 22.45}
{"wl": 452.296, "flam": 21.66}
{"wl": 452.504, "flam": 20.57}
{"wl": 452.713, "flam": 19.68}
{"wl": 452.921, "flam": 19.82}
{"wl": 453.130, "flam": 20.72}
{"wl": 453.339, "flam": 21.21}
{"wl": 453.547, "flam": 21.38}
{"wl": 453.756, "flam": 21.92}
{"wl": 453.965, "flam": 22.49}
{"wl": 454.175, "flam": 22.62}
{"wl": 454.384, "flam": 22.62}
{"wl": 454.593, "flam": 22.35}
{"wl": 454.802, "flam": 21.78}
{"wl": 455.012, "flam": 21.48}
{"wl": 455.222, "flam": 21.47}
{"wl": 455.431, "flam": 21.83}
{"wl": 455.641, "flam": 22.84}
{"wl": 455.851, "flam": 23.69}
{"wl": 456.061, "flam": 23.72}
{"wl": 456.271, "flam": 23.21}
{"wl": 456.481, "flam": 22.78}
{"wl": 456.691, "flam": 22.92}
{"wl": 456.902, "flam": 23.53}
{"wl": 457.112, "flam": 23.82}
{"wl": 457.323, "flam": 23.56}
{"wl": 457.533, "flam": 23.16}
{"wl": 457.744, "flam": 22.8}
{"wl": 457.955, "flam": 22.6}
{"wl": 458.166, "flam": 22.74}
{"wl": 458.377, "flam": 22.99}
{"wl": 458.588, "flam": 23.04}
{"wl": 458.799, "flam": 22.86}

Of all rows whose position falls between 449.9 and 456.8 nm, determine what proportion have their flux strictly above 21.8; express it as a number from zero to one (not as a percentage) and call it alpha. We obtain 0.7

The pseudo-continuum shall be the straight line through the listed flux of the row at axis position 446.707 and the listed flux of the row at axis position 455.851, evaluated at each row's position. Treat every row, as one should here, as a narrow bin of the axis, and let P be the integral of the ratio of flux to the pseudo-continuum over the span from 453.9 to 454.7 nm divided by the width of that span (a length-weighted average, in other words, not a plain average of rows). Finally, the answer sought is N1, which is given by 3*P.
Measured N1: 2.90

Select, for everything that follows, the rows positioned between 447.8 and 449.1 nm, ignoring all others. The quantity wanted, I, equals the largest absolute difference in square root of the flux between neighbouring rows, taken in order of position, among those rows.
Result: 0.06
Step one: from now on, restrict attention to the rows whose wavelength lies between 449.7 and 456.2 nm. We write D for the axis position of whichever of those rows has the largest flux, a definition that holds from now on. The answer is 450.633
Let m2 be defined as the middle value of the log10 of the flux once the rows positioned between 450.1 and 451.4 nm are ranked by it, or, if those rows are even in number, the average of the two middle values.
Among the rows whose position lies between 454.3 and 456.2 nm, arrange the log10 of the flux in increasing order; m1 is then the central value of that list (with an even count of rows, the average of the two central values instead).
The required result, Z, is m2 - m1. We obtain 0.03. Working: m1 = 1.35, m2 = 1.38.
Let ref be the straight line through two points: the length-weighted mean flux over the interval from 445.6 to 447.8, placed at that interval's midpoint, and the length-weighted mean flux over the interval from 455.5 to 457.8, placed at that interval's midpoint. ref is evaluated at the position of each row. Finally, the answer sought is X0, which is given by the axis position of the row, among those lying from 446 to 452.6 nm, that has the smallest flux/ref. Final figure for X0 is 452.504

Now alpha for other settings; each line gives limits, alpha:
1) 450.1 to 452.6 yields 0.8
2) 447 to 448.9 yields 0.3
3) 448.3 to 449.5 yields 0.0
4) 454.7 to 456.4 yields 0.6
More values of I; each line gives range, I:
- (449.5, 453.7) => 0.13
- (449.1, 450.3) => 0.13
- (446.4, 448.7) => 0.06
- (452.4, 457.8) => 0.11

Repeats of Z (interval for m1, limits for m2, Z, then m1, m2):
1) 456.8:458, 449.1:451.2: -0.01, 1.37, 1.36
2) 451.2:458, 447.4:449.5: -0.03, 1.35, 1.33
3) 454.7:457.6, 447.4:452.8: -0.03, 1.36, 1.34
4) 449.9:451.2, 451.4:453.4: -0.05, 1.38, 1.33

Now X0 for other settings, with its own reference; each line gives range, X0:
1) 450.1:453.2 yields 452.713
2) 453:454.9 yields 453.130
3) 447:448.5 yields 448.149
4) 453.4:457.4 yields 455.222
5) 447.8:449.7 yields 449.182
